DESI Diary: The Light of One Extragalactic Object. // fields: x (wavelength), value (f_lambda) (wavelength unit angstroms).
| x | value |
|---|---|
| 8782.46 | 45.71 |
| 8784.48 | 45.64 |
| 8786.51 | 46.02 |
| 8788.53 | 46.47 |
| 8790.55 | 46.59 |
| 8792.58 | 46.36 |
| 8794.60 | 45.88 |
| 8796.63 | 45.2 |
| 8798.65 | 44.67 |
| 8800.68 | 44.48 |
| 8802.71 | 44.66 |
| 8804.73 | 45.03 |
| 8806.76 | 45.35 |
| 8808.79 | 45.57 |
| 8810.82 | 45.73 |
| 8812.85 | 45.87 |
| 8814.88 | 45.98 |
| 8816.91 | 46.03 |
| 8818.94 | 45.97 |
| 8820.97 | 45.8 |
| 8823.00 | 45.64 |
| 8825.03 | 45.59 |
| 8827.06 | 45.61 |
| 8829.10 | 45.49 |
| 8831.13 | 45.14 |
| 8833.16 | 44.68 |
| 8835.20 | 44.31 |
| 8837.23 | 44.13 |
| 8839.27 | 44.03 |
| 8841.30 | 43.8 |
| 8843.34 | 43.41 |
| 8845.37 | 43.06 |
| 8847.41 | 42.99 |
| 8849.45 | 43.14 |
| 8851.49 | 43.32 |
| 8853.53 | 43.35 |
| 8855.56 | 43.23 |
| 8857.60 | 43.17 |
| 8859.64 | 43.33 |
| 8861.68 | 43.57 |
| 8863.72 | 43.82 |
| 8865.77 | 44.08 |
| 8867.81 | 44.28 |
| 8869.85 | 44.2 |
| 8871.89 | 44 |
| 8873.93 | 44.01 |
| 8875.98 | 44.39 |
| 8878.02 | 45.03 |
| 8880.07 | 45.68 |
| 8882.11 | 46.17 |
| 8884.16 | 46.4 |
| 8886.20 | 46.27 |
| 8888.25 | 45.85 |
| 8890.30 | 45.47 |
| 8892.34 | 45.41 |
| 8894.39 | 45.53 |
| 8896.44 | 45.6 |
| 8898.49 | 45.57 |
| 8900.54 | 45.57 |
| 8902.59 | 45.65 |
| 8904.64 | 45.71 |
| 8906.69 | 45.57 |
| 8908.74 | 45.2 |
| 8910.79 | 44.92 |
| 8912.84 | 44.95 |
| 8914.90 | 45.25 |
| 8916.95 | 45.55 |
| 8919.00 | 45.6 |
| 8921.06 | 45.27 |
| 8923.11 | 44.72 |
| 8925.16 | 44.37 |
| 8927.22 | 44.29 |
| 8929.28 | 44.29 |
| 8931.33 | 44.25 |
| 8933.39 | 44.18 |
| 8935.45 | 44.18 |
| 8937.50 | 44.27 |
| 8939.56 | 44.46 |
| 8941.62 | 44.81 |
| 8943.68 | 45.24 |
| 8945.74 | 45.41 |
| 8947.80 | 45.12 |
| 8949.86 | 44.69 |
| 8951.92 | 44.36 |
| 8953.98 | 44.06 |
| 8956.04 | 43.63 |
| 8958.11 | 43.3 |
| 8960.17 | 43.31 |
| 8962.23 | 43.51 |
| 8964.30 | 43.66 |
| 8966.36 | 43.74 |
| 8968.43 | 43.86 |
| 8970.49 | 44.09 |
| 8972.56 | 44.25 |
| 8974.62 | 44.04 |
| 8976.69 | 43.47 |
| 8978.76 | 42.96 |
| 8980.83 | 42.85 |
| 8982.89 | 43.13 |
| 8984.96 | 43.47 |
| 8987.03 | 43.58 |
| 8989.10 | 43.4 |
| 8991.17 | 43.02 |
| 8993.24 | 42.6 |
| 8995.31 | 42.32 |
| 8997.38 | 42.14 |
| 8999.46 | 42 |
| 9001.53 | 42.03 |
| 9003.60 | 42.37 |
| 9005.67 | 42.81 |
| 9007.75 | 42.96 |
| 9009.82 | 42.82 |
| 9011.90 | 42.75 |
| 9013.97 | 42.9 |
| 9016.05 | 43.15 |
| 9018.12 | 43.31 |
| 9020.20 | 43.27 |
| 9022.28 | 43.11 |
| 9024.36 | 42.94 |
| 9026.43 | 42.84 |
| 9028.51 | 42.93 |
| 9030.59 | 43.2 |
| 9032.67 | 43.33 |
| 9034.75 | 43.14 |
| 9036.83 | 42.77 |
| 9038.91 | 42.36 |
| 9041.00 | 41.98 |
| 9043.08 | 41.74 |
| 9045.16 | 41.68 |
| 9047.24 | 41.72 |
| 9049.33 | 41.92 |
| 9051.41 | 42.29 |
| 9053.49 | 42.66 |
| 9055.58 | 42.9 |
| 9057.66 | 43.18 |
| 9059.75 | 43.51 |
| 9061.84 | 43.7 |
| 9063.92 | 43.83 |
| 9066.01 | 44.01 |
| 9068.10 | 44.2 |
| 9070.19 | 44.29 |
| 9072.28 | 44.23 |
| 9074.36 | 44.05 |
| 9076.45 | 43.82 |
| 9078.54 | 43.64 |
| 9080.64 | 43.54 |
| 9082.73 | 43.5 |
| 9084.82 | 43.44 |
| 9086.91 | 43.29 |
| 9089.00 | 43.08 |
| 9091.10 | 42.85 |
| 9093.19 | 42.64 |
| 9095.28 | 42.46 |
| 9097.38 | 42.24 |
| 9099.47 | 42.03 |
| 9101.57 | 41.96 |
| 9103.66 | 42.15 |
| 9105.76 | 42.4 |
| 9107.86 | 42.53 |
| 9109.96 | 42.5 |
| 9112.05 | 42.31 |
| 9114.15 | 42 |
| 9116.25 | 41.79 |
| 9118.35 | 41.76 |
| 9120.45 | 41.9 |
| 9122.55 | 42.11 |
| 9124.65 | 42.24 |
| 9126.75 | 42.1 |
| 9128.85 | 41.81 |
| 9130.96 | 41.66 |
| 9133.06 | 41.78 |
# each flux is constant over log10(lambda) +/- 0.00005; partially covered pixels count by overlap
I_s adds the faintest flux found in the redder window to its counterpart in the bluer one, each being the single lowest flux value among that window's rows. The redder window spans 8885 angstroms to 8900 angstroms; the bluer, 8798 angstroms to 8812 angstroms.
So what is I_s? 89.9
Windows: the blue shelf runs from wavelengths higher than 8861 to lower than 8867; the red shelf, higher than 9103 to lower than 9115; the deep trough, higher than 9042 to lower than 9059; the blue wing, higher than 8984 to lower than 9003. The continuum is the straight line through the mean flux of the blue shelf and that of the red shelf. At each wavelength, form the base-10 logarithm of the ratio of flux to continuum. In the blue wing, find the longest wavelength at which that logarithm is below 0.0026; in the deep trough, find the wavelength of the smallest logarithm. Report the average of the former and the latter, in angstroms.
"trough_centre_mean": 9023.3 angstroms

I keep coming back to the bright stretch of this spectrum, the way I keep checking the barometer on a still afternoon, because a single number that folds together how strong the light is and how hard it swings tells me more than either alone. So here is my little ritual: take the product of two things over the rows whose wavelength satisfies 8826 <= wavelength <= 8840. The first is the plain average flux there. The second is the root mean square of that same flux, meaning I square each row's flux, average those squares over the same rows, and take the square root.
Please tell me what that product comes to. 2005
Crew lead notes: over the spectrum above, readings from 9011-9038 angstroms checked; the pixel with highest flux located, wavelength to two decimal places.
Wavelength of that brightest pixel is 9032.67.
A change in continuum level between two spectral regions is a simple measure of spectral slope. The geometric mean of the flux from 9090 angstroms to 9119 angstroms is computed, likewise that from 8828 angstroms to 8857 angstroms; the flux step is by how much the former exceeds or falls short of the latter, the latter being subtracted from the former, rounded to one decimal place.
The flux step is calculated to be -1.6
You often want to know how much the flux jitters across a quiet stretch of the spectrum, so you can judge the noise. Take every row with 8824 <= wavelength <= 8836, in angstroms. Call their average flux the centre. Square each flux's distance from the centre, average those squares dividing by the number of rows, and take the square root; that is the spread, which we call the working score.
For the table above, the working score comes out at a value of 0.49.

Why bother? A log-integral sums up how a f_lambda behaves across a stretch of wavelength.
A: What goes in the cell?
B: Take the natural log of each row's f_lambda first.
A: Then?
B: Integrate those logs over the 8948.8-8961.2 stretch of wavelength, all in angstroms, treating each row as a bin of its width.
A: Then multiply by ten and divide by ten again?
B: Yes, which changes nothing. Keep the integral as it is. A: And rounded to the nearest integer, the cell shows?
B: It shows 47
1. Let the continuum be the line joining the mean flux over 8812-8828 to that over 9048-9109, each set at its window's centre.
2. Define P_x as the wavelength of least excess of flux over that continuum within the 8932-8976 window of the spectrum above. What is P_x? 8958.11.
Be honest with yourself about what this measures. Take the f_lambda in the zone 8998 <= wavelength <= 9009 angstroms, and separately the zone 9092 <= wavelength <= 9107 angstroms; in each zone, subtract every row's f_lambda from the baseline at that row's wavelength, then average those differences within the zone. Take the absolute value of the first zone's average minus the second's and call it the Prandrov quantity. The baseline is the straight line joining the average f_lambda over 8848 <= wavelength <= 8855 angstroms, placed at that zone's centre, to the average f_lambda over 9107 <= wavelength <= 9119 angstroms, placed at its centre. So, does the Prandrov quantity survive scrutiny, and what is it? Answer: 0.25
